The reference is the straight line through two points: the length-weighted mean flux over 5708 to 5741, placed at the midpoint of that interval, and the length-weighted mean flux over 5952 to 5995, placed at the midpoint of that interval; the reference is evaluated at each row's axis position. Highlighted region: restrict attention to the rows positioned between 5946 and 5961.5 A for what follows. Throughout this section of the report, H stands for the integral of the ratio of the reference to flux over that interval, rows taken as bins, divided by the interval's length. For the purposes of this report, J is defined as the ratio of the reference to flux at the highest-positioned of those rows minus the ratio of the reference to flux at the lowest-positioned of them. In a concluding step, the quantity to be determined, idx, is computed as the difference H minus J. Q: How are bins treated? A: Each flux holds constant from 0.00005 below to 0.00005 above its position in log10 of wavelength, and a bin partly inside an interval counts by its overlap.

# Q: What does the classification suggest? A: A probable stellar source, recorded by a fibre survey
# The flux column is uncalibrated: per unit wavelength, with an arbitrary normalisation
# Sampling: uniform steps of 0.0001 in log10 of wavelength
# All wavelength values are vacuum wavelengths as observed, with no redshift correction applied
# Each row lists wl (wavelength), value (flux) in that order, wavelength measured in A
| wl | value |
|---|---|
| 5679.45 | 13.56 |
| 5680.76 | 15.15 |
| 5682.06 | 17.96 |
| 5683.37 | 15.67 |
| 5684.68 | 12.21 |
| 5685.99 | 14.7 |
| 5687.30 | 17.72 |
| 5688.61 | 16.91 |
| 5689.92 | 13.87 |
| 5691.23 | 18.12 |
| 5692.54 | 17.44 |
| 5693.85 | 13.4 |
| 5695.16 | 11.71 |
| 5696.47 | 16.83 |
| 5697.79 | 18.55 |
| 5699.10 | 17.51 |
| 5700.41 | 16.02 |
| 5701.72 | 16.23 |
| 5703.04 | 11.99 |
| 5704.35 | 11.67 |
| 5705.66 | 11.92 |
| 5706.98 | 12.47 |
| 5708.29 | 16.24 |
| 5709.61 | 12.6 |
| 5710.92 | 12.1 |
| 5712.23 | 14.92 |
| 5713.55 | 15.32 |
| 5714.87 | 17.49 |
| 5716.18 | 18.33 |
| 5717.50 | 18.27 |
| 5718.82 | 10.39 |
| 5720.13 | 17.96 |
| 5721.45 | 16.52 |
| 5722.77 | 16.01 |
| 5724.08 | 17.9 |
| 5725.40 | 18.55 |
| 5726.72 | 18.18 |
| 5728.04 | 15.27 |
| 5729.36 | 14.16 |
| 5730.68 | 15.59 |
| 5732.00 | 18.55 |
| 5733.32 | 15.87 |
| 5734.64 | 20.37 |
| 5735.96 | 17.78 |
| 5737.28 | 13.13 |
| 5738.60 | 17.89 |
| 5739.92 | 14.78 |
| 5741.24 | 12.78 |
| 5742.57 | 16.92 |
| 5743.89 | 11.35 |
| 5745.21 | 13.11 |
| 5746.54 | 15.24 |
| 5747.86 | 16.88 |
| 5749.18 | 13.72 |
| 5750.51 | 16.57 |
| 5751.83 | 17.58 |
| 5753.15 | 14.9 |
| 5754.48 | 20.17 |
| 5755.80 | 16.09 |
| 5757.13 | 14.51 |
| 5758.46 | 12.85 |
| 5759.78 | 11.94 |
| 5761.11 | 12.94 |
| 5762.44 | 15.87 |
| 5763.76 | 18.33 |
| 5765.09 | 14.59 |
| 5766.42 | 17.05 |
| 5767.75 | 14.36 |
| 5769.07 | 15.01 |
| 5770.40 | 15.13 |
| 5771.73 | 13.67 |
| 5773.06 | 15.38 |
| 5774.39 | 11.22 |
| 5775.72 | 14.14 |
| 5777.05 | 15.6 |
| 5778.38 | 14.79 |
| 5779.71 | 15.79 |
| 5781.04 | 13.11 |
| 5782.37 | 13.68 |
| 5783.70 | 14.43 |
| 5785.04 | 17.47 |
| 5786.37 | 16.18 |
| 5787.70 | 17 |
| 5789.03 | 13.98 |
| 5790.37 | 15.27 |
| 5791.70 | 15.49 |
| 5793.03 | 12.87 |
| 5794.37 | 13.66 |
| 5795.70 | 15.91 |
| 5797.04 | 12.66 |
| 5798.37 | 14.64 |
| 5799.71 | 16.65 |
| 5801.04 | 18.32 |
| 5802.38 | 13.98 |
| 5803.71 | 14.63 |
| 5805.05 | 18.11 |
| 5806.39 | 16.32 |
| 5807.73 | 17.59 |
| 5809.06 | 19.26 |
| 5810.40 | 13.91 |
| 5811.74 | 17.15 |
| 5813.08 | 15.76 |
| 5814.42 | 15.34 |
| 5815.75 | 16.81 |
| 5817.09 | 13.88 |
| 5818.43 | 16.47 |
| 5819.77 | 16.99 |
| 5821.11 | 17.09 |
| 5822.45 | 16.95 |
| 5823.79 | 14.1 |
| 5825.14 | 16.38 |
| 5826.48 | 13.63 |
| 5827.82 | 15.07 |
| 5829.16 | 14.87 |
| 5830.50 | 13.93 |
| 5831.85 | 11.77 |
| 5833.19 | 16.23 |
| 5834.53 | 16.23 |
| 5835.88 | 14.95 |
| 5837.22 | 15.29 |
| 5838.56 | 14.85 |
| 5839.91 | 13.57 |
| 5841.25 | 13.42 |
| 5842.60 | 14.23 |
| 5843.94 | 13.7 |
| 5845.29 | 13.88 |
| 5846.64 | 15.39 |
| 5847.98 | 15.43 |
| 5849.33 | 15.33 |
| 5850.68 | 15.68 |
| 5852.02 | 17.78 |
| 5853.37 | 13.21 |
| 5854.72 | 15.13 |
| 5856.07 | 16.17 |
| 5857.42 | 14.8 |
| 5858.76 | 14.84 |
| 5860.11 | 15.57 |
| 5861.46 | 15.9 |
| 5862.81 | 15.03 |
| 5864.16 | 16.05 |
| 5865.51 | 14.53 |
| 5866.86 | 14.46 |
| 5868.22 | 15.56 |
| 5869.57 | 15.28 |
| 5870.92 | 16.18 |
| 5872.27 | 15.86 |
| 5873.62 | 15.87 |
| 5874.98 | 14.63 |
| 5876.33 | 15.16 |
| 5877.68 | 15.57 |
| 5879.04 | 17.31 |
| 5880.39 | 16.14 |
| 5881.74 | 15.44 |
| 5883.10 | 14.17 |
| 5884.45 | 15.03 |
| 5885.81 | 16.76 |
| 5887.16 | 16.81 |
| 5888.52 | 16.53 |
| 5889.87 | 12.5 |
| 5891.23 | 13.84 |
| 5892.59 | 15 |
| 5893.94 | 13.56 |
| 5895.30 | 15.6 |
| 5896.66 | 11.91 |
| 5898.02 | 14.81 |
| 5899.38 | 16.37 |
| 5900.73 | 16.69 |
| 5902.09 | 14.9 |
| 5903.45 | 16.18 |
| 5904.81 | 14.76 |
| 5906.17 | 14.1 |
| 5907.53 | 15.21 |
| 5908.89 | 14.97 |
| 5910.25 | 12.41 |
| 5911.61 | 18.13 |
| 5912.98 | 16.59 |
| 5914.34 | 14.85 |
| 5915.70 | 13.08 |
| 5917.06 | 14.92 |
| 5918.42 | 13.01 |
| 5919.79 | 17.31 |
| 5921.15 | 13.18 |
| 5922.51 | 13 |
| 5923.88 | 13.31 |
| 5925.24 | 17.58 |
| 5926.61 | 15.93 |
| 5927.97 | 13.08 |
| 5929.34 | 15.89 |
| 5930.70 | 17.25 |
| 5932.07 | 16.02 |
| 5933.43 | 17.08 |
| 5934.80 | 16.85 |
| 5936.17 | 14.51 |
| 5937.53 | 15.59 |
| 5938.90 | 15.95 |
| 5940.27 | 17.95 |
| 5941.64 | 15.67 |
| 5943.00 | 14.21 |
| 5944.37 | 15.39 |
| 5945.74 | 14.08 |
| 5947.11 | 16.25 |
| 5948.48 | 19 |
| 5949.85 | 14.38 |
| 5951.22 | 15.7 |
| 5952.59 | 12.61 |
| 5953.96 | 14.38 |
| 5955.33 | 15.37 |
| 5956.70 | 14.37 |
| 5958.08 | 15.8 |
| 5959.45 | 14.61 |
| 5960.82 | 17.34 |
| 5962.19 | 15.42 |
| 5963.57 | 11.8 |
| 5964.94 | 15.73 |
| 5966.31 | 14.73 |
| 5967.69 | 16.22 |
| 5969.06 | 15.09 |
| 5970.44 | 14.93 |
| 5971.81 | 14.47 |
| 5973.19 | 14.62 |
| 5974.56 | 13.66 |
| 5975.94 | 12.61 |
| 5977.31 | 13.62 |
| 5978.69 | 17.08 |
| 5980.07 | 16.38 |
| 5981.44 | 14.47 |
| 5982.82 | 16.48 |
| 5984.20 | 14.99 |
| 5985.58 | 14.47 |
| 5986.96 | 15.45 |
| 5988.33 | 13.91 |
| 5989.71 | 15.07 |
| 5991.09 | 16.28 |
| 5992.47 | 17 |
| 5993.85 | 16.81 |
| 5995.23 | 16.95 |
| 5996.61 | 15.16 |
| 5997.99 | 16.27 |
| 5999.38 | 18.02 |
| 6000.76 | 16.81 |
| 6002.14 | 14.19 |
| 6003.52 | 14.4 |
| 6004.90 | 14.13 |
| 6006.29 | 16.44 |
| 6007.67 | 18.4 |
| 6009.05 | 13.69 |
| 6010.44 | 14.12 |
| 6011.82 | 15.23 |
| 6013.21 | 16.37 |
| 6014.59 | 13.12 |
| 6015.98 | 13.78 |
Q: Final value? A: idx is 1.1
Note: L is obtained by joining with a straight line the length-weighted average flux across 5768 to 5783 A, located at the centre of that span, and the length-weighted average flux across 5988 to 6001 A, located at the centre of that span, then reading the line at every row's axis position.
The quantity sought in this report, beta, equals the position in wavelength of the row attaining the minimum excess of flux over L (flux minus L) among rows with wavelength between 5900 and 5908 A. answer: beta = 5906.17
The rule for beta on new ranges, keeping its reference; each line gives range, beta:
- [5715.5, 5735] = 5718.82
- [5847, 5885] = 5853.37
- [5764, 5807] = 5774.39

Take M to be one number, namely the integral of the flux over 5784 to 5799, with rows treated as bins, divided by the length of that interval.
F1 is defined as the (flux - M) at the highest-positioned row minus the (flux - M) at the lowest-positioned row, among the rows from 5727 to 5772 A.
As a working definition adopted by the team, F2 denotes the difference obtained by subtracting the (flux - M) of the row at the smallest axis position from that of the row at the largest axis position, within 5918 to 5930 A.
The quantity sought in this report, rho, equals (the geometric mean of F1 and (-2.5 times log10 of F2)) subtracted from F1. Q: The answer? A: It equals -2.96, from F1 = -1.6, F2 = 2.9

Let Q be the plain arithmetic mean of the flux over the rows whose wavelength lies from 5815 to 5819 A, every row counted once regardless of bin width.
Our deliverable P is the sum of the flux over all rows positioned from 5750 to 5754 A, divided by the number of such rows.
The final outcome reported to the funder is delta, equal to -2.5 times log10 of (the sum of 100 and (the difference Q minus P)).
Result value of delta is -4.99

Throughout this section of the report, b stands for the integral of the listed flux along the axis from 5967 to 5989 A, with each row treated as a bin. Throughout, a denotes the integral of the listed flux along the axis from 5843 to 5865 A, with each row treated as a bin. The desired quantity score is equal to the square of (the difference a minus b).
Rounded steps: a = 335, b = 328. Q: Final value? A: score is 50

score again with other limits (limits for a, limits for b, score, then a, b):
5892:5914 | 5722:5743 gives 208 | 332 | 346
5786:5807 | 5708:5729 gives 176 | 322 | 335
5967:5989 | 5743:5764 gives 124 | 328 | 317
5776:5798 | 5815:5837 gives 113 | 327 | 337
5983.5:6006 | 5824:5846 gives 1088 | 352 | 319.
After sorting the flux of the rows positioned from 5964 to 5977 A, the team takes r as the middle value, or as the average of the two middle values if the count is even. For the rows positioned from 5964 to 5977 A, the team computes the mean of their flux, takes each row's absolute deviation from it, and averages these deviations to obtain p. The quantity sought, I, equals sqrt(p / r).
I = 0.22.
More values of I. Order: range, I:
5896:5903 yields 0.29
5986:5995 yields 0.24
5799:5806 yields 0.31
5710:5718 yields 0.35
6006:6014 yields 0.29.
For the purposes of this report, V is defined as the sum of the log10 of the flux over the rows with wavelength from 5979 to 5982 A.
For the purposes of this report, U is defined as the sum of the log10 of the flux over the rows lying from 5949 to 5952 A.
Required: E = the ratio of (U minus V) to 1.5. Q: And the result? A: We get 0.0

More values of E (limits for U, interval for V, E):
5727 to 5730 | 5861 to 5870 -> -4.0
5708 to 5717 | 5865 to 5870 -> 2.4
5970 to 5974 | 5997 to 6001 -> -0.1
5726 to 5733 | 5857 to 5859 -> 2.5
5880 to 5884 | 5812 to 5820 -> -2.4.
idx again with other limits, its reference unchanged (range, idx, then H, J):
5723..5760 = 0.6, 1.04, 0.4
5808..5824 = 0.7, 0.98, 0.3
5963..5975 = 1.2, 1.04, -0.2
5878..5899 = 0.9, 1.04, 0.1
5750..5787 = 1.1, 1.07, 0.0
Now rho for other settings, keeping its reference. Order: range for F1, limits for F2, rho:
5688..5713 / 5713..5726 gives -3.58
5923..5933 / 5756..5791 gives 1.81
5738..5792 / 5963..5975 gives -3.67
